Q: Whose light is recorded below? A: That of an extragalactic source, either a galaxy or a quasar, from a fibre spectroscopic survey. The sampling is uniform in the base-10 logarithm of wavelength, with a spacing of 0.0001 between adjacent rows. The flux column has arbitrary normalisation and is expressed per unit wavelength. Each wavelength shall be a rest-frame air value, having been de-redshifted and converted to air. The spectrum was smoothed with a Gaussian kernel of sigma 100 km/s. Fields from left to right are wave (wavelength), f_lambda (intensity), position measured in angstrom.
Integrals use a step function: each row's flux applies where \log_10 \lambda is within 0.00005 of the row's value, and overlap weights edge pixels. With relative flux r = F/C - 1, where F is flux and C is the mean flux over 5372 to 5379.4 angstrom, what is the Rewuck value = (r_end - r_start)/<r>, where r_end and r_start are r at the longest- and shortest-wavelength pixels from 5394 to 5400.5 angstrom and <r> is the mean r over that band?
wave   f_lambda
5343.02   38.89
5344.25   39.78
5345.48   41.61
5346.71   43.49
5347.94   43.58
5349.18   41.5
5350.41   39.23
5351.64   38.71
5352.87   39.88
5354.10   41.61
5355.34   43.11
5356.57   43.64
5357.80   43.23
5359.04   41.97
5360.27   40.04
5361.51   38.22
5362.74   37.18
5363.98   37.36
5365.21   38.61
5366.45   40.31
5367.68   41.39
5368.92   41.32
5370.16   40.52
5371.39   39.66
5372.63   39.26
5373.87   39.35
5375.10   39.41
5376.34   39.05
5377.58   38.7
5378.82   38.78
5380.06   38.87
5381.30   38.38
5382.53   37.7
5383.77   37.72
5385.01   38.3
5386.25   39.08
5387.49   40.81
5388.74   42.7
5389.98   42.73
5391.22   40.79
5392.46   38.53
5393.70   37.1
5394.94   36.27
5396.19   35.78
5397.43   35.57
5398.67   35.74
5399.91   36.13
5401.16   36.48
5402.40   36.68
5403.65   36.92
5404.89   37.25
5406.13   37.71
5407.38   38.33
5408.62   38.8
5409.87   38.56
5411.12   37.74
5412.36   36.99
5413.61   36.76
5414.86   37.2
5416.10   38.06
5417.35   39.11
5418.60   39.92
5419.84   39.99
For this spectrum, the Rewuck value 0.04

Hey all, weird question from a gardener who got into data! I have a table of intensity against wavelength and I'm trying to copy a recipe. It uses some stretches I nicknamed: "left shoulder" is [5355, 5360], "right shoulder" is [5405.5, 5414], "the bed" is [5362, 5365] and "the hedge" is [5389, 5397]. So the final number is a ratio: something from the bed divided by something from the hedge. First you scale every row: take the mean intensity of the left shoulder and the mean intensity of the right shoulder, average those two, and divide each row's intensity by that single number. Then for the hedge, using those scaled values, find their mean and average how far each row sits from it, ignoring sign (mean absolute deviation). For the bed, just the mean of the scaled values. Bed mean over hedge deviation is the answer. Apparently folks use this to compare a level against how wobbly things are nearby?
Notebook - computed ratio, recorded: 17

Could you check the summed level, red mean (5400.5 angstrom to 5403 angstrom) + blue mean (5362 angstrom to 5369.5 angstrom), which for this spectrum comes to 76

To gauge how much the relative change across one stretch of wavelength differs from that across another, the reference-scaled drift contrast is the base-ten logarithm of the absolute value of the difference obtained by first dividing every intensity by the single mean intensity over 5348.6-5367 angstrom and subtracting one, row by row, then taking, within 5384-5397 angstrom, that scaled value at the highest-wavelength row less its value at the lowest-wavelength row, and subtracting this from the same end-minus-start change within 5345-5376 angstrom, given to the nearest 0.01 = -2.10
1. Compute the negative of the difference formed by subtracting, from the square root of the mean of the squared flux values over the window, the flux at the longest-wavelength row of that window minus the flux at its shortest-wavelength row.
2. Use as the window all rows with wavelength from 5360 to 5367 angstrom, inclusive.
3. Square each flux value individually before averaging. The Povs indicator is -38.4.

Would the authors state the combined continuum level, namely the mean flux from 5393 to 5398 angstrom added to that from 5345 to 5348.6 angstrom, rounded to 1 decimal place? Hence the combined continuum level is 79.1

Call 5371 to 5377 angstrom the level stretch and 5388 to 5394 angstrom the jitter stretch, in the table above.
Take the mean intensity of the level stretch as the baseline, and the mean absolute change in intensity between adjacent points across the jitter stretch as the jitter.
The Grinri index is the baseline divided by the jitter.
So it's 28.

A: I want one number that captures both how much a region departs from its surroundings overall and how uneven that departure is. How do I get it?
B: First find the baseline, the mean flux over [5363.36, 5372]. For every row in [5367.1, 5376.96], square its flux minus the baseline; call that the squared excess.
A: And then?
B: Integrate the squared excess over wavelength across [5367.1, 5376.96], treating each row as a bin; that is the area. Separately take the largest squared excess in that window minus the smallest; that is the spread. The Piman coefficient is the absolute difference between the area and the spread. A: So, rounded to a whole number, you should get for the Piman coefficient 6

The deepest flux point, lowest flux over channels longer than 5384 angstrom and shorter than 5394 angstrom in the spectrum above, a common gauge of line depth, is 37.1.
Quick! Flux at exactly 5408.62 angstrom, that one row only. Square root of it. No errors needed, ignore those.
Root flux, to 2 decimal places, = 6.23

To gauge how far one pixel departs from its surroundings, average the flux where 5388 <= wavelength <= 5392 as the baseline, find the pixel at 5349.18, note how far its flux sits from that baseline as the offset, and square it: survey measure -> 0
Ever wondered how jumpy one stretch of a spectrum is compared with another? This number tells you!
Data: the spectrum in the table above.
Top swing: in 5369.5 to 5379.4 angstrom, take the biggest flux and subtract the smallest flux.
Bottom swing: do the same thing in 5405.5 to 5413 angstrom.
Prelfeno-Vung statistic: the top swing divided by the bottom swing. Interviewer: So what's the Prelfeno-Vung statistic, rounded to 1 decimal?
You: 1.0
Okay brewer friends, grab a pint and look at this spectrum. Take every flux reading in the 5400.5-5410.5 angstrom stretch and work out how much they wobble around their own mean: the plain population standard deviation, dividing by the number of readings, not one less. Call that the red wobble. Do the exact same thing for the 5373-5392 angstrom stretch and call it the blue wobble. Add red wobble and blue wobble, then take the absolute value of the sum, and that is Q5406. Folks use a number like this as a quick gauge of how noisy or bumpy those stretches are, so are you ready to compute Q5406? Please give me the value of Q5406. 2.4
